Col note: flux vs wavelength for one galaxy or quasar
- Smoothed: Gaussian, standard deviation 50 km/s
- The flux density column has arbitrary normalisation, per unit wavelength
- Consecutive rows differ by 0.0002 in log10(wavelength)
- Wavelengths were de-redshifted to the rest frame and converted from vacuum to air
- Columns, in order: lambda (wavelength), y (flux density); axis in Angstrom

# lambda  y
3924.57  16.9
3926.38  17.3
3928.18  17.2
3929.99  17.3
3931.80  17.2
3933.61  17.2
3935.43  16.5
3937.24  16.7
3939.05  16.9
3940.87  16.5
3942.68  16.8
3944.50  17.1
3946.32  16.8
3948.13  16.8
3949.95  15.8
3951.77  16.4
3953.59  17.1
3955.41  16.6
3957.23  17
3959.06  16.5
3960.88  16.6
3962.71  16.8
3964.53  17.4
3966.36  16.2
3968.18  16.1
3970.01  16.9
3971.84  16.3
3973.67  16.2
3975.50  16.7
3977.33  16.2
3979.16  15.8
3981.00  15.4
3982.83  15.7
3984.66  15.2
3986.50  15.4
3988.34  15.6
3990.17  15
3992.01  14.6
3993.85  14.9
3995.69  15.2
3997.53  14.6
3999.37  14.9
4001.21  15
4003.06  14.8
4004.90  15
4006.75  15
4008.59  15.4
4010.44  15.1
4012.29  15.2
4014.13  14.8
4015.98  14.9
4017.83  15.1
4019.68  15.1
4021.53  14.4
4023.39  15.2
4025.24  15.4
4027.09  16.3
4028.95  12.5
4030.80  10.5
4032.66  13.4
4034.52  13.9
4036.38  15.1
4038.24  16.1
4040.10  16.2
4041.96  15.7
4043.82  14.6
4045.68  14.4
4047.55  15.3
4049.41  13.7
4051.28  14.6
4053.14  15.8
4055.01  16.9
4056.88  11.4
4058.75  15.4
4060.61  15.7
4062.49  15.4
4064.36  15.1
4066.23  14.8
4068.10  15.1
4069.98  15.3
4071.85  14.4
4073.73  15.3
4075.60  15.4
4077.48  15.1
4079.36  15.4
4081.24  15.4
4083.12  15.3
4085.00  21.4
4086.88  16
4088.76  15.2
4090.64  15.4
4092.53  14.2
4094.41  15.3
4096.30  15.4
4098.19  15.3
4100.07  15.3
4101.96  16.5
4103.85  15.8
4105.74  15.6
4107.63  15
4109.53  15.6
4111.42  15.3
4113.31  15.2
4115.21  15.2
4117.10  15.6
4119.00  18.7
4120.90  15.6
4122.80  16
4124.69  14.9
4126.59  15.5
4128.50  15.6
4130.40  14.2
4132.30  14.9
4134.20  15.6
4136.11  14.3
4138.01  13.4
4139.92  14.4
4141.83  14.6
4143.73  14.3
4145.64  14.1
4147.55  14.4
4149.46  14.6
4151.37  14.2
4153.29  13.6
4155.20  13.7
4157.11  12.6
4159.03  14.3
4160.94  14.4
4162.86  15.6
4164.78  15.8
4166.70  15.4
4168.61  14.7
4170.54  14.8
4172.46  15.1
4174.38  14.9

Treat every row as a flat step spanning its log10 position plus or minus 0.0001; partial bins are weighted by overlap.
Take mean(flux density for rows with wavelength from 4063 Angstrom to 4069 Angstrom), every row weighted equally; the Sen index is 15.0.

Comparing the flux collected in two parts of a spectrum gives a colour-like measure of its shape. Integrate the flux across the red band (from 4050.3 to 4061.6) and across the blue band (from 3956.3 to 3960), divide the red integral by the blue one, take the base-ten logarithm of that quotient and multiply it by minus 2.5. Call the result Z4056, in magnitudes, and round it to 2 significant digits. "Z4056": -1.1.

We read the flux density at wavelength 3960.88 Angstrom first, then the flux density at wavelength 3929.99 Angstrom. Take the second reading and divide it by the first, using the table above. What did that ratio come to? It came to 1.04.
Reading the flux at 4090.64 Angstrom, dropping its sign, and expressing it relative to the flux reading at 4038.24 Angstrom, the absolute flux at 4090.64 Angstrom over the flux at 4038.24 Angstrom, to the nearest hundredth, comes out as 0.96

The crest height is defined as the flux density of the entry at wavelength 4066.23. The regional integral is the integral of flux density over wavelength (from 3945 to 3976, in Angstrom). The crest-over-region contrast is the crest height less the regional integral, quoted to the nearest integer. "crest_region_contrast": -500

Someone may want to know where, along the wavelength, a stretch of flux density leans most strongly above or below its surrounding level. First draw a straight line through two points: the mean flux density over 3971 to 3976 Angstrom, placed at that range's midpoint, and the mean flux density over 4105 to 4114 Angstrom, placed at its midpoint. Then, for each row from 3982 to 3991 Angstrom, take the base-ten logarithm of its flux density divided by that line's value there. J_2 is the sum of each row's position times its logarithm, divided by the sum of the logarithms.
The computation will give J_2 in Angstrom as 3986.9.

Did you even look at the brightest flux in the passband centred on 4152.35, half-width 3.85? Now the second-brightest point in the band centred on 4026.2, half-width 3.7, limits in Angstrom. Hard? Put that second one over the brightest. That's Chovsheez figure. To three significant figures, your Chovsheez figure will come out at 1.05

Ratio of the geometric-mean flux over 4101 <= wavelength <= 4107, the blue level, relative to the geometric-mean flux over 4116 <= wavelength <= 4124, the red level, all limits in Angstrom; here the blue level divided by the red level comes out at 0.97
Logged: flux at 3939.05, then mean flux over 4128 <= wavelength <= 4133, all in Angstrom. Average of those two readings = 15.9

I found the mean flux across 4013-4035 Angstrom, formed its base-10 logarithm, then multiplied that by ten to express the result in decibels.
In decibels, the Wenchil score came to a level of 11.6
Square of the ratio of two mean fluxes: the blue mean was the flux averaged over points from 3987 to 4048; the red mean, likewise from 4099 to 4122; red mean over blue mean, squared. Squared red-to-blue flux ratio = 1.13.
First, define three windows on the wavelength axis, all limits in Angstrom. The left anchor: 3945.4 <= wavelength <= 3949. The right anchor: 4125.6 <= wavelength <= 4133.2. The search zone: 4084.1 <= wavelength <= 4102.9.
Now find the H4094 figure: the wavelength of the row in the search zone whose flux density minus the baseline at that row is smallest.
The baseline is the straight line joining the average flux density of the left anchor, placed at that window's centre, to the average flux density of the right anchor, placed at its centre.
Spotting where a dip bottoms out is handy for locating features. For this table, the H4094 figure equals 4092.53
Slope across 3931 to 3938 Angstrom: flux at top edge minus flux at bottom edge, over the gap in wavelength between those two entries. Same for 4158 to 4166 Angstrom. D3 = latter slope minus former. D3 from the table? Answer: 0.35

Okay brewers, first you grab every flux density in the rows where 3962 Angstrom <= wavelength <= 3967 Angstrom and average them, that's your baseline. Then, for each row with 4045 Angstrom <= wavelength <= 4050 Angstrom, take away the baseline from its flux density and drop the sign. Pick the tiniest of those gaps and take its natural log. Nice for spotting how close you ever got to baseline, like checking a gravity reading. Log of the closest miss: 0.4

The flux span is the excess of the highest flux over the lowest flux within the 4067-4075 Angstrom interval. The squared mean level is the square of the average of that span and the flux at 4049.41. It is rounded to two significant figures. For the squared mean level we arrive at 53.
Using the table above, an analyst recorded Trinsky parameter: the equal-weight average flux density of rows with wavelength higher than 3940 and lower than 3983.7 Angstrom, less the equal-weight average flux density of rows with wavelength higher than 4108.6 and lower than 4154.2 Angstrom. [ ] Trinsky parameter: 1.50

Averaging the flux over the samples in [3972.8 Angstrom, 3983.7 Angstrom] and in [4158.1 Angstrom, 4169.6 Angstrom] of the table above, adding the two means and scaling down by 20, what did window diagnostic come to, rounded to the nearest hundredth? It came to 1.55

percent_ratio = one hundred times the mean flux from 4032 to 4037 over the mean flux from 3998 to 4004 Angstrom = 95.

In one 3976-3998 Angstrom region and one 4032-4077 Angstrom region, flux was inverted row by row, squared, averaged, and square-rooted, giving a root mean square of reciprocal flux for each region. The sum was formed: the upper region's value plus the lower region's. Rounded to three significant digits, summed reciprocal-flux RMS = 0.133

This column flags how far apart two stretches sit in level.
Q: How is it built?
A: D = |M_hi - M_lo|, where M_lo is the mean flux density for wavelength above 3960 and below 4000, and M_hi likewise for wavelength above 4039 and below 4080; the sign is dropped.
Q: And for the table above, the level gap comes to 0.76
